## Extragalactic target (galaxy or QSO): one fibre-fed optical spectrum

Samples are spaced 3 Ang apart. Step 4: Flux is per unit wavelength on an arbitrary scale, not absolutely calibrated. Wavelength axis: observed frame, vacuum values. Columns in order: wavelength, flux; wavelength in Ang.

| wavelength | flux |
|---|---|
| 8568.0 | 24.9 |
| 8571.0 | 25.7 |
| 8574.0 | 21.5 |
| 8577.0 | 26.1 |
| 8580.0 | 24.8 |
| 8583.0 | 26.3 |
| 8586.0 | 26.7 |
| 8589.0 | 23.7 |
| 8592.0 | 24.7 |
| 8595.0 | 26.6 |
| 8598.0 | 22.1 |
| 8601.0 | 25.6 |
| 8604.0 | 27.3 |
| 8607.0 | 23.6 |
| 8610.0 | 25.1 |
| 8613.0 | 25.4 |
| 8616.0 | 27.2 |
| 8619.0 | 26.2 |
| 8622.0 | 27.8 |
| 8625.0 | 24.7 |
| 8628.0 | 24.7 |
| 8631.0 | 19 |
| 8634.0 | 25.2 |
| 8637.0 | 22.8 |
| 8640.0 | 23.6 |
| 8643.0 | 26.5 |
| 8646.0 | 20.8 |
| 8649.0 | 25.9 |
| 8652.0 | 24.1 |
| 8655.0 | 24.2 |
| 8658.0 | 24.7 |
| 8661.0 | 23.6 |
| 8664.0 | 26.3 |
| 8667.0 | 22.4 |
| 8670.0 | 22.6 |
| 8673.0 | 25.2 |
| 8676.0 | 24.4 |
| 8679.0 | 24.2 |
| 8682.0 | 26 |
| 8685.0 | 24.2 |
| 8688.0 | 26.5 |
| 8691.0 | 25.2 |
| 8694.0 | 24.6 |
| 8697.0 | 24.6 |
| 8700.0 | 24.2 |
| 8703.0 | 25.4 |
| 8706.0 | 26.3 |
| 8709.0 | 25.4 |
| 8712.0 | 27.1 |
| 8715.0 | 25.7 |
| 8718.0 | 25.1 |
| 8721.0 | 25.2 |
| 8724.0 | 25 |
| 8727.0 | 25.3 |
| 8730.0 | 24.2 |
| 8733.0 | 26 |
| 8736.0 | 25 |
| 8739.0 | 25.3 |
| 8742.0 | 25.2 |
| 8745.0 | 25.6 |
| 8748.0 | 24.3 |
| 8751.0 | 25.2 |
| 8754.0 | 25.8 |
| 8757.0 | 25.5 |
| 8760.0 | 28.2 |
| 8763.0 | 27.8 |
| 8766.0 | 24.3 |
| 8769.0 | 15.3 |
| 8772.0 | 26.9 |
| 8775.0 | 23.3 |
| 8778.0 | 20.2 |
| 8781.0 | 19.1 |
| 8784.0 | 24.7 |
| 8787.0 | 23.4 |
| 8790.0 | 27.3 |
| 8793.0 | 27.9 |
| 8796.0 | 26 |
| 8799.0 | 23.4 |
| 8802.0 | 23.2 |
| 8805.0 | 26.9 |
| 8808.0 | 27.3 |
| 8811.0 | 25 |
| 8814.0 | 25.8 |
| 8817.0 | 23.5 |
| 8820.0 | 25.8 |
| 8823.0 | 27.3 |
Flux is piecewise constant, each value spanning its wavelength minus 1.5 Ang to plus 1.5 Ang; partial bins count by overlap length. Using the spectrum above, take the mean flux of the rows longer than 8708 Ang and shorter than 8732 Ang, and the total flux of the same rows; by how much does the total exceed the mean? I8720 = 178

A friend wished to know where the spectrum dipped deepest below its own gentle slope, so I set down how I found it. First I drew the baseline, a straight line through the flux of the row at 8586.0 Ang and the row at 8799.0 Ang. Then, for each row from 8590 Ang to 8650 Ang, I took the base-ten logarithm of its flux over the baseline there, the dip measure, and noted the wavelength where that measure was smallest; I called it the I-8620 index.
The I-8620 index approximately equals 8631.0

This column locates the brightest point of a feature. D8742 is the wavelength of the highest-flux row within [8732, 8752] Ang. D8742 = 8733.0 Ang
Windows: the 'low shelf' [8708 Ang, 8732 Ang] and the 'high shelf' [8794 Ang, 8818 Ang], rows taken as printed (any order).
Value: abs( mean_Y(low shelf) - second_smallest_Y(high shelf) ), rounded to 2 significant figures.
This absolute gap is 2.0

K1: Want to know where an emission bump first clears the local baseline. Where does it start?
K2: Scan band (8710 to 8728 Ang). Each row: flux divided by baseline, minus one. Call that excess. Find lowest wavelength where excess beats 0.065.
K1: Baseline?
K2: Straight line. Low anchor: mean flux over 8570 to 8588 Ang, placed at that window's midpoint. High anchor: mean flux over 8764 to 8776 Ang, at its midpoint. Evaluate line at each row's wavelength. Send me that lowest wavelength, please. 8712.0 Ang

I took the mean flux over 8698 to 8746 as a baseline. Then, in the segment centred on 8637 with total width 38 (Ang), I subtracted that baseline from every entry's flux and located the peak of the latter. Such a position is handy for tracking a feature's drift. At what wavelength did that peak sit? 8622.0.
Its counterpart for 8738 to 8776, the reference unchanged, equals 8760.0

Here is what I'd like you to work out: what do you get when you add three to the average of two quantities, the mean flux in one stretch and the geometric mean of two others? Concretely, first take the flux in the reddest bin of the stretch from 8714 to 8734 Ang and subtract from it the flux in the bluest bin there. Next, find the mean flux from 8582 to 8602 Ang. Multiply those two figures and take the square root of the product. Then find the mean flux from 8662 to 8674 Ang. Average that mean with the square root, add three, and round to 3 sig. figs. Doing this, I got 16.4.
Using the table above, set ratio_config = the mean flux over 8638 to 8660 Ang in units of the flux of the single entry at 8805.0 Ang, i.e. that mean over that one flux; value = 0.90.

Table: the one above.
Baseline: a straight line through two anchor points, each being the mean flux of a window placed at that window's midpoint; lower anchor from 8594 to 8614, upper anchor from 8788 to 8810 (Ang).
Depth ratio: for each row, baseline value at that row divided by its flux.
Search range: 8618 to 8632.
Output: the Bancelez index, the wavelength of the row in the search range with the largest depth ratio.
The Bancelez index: 8631.0 Ang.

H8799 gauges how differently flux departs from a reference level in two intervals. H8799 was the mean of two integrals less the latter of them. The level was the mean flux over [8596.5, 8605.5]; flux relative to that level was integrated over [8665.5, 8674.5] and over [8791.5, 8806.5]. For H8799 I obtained -11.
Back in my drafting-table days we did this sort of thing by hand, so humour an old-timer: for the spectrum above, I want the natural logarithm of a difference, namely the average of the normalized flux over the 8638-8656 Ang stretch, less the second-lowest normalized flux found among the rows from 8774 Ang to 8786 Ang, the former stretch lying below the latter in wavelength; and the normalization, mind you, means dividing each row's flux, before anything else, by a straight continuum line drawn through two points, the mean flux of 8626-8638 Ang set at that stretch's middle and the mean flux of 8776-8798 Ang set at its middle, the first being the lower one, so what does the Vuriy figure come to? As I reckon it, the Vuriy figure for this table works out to -1.6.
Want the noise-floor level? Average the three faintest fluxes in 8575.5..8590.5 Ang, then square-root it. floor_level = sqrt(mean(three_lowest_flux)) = 4.99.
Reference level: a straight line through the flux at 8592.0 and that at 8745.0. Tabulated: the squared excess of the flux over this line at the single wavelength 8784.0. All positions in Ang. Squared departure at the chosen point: 1.3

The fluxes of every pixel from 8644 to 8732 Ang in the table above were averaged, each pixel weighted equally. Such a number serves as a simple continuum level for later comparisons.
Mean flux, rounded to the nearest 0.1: 24.8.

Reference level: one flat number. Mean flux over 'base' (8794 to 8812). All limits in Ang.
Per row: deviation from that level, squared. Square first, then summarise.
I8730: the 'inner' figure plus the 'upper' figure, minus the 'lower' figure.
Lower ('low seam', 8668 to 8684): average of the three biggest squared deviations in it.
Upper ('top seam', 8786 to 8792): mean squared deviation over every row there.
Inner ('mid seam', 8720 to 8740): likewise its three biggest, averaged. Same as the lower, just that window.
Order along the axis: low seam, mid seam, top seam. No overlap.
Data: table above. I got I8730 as 1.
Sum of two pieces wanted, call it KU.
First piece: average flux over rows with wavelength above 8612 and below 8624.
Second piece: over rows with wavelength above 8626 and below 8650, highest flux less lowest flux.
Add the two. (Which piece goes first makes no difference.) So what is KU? 34.1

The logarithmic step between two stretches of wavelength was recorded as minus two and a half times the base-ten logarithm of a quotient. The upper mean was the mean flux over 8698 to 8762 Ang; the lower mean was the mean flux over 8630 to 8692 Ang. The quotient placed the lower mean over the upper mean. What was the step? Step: 0.06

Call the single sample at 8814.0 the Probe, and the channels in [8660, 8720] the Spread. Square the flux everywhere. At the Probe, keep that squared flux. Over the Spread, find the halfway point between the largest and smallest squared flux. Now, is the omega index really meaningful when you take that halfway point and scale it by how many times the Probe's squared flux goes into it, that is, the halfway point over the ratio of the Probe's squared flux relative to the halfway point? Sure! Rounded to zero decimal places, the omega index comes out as 574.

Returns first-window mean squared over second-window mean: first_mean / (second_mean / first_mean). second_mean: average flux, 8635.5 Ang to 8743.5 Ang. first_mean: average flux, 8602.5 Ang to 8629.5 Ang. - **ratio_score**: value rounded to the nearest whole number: 27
